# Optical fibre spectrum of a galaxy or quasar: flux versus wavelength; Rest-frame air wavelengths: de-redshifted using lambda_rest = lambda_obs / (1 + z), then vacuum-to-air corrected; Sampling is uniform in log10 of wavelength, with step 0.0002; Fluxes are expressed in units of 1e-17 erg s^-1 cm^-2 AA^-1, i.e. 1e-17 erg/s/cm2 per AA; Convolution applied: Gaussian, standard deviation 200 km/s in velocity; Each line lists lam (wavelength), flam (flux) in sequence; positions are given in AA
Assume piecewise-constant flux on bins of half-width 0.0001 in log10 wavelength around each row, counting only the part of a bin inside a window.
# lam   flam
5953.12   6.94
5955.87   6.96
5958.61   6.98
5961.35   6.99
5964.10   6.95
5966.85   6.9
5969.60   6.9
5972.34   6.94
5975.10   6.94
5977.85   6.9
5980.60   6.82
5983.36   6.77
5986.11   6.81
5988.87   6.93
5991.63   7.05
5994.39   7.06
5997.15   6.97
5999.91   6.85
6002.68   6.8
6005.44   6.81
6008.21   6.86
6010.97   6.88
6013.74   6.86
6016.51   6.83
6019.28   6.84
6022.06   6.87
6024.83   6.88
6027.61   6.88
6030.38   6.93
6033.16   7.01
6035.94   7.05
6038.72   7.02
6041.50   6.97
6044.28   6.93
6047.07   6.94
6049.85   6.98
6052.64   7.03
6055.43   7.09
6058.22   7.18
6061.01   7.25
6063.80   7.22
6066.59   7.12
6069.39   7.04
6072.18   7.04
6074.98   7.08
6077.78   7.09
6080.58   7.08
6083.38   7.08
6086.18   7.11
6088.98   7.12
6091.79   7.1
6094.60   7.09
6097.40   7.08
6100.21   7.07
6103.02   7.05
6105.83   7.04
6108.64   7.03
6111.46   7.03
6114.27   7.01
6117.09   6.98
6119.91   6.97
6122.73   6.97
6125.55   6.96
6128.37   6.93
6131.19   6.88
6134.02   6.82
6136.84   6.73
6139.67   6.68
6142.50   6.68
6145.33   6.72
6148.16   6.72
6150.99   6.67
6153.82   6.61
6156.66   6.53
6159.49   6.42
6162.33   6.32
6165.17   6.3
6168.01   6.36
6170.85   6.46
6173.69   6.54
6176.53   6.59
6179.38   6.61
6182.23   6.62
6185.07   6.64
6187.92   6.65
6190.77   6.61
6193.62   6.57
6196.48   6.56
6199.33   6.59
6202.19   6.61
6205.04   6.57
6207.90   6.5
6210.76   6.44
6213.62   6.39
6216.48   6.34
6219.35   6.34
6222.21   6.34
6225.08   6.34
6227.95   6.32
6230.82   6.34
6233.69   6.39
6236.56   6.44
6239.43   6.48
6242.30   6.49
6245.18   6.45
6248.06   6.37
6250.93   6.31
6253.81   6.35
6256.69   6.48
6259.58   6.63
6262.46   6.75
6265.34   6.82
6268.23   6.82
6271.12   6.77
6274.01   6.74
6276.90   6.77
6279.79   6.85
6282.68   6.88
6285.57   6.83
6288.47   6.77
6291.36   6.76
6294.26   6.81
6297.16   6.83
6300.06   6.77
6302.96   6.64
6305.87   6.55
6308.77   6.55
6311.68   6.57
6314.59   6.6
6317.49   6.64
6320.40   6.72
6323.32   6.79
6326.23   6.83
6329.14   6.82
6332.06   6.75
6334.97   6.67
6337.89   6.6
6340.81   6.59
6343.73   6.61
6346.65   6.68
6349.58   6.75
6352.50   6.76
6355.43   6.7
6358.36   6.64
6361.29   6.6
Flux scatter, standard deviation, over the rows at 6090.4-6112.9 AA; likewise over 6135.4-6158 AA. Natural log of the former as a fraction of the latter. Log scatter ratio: -0.90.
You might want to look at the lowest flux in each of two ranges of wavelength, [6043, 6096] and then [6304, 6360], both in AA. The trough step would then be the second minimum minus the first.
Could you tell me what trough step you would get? -0.38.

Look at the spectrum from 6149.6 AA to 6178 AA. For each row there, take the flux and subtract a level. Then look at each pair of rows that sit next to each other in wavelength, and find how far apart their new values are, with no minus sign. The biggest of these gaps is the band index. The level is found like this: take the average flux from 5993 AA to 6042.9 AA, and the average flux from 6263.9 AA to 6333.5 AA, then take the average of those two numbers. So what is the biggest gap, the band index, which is 0.110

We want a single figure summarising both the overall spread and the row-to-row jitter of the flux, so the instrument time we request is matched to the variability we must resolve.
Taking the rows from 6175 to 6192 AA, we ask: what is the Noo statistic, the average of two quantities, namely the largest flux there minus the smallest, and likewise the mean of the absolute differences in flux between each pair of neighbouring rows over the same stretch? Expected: 0.040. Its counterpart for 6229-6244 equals 0.094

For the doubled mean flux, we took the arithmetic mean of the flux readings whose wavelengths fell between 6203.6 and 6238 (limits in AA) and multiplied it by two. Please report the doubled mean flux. 12.8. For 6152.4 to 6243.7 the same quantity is 13.0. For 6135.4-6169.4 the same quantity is 13.1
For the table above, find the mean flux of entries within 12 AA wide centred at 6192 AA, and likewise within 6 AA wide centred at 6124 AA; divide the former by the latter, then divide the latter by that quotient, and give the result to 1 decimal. 7.4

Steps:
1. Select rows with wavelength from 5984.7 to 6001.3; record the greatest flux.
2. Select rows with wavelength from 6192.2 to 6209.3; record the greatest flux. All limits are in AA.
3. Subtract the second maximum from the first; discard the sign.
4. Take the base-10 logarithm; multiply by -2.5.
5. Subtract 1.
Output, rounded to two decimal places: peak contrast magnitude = -0.13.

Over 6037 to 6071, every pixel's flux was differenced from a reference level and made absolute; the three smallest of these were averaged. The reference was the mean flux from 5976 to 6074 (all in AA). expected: 0.018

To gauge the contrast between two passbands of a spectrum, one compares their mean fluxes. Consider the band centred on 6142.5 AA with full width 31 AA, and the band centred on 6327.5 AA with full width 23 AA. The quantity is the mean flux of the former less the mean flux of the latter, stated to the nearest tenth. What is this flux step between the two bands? 0.0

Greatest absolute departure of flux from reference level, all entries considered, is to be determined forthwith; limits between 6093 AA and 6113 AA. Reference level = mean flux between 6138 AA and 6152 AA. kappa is 0.396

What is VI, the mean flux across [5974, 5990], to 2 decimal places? 6.86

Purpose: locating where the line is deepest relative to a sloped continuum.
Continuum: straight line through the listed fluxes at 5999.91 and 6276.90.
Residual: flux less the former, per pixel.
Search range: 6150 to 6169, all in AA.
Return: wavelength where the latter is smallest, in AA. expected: 6165.17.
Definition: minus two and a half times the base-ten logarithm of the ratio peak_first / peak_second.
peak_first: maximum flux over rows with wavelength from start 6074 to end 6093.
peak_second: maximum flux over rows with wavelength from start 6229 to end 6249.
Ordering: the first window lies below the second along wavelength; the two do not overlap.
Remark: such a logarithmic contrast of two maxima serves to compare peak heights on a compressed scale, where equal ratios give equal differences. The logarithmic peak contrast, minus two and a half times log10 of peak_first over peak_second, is -0.10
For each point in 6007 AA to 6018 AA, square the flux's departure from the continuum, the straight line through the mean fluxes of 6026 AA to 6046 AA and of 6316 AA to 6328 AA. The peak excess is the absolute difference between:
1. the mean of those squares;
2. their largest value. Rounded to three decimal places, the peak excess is 0.007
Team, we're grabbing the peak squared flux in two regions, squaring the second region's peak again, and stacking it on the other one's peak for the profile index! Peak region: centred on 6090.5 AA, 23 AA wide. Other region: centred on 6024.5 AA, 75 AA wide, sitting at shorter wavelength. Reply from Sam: 2814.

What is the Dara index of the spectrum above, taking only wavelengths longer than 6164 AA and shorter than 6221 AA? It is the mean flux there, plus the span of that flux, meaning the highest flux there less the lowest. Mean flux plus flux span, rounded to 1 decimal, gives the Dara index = 6.9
